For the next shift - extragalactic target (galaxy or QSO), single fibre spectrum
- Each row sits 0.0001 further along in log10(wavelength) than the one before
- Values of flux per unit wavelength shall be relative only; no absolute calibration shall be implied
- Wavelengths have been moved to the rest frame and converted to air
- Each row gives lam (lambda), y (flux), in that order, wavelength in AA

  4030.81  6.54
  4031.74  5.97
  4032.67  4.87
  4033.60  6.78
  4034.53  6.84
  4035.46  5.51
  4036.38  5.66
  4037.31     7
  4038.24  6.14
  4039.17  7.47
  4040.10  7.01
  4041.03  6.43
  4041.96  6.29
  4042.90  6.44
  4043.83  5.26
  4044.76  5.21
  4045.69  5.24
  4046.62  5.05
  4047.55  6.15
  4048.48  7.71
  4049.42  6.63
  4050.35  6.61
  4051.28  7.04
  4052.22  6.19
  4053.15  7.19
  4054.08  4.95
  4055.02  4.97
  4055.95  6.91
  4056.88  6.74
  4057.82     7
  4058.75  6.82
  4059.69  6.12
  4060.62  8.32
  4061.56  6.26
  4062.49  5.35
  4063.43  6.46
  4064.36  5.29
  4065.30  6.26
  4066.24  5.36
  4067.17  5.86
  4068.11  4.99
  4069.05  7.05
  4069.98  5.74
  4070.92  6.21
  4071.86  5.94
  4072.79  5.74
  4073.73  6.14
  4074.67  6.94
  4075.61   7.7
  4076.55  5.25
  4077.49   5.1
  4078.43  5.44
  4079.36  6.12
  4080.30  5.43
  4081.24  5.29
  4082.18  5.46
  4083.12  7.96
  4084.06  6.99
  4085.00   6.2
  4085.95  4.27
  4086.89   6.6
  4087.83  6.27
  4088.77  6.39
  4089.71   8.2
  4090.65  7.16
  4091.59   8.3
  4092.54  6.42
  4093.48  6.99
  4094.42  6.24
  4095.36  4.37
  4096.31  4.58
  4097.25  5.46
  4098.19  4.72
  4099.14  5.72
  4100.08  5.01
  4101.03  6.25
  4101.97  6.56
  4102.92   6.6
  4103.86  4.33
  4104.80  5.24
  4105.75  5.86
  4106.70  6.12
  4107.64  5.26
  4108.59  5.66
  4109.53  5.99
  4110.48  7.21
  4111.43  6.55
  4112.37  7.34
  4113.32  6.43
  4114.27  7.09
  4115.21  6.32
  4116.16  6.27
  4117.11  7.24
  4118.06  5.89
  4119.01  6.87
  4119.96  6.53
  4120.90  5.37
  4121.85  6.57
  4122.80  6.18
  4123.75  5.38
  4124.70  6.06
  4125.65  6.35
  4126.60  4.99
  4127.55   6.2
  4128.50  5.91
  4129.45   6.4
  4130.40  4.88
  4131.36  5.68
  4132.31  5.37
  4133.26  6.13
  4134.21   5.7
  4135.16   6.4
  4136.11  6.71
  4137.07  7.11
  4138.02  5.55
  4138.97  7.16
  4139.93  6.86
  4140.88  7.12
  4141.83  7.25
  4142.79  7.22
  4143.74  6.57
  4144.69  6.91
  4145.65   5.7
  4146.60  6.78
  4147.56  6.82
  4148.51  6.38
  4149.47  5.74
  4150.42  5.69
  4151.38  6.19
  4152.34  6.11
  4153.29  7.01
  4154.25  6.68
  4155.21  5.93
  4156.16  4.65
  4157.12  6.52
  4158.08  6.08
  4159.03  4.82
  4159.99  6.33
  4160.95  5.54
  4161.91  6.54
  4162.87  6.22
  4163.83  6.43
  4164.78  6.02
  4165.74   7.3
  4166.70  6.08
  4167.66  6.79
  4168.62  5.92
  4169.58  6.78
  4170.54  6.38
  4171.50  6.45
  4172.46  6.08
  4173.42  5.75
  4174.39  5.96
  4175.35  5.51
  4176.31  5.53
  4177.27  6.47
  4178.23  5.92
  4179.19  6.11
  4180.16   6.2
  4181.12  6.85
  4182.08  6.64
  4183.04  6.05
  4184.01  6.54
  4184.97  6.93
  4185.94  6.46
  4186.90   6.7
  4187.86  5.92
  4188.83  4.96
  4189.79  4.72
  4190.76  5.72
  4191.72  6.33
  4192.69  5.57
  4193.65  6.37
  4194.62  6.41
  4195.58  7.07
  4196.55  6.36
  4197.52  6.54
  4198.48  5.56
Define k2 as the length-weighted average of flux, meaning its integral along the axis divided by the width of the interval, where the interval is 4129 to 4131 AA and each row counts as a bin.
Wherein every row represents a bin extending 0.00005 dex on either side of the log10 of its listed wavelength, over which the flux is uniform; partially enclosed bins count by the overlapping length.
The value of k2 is 5.6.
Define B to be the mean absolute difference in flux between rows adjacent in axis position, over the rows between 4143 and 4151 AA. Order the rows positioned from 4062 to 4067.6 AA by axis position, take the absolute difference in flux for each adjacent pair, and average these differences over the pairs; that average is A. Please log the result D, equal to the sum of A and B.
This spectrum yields 1.47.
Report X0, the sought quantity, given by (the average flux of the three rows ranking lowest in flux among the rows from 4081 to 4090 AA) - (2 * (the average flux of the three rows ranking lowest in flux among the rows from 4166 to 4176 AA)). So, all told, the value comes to -6.4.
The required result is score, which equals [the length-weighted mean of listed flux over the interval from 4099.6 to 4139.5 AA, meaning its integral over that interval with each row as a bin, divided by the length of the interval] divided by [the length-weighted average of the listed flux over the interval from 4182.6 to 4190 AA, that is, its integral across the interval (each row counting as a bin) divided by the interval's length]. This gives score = 1.01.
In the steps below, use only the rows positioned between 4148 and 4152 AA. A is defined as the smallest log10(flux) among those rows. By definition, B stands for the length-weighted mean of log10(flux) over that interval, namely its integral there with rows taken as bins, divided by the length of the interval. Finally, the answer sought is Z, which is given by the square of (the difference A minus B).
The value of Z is 0.0005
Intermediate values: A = 0.76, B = 0.78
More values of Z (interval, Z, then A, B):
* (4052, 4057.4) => 0.0082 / 0.69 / 0.79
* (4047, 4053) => 0.0014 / 0.79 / 0.83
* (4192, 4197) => 0.0031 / 0.75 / 0.80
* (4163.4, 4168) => 0.0012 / 0.78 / 0.81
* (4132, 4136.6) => 0.0028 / 0.73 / 0.78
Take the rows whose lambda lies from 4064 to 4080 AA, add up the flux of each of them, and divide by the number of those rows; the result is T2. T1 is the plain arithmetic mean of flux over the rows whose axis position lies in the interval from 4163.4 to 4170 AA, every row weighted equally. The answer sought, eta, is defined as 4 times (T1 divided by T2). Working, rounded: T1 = 6.47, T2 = 5.95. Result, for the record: 4.4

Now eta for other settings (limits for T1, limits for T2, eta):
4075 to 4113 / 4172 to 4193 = 4.0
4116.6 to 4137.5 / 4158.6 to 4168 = 3.9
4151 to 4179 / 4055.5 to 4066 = 3.8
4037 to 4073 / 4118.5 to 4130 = 4.1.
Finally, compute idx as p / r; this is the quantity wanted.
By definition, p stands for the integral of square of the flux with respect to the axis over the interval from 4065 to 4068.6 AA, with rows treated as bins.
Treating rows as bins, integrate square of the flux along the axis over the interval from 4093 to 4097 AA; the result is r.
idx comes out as 0.89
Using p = 113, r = 128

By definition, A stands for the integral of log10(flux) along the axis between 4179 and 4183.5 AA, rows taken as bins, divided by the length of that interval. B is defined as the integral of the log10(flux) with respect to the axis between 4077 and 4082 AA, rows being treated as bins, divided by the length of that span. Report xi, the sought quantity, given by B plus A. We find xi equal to 1.54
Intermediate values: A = 0.81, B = 0.74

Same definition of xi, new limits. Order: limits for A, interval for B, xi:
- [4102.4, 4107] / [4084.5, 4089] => 1.51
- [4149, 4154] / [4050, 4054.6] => 1.59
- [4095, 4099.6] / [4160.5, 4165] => 1.48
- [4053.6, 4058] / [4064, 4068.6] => 1.52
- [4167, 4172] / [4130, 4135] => 1.56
